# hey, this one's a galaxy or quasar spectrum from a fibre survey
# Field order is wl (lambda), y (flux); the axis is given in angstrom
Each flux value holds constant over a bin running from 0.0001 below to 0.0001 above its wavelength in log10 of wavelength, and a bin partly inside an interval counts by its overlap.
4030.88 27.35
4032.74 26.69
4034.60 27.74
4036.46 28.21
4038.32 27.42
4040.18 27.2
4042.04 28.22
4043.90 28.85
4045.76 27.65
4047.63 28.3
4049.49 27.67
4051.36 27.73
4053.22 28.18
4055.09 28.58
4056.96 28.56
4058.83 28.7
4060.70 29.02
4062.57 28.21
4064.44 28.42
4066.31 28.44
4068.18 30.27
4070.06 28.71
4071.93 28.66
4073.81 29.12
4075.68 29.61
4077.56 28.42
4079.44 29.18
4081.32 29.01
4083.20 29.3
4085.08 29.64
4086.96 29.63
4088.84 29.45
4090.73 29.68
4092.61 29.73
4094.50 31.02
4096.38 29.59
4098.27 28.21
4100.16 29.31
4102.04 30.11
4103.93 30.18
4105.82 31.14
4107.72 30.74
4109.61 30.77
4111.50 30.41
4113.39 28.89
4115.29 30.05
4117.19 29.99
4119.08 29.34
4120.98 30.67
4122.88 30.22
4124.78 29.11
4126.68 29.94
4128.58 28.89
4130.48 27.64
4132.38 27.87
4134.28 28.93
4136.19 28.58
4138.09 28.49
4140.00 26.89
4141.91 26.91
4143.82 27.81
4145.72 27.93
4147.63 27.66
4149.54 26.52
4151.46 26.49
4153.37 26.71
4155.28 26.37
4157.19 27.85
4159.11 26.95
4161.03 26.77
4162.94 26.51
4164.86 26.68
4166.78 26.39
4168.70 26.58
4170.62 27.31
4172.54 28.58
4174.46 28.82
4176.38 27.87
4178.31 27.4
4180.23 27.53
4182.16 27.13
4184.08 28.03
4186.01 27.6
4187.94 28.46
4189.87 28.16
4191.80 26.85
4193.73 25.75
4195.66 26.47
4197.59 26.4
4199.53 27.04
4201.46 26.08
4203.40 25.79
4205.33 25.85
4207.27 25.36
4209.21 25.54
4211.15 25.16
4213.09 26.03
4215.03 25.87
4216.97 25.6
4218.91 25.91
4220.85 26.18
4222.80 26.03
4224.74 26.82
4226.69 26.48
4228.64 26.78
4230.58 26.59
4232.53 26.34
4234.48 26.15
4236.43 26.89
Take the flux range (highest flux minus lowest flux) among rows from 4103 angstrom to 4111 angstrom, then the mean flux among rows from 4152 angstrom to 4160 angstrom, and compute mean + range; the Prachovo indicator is 27.9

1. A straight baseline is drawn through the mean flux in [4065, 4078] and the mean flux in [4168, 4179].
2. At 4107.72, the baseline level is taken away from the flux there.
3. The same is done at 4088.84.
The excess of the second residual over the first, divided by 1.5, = -1.0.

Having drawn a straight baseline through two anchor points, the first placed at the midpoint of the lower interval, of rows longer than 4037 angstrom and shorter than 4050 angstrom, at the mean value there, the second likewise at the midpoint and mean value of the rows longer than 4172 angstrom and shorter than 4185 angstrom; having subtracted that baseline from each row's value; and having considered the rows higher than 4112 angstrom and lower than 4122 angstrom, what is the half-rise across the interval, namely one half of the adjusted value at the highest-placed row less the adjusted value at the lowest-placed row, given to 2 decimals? 0.89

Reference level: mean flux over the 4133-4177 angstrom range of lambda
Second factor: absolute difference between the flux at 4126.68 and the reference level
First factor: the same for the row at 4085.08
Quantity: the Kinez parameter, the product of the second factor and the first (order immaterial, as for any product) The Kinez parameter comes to 5.8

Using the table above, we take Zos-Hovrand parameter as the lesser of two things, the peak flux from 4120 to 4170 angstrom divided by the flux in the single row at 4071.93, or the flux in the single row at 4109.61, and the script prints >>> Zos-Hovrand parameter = 1.07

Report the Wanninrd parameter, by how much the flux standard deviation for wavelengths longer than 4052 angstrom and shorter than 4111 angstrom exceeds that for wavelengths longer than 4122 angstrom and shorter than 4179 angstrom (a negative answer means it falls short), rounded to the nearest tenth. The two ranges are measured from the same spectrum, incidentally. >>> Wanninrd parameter -0.2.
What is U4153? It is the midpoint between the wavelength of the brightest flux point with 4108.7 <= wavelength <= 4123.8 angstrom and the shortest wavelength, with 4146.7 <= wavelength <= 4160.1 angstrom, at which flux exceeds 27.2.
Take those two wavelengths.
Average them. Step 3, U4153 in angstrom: 4128.6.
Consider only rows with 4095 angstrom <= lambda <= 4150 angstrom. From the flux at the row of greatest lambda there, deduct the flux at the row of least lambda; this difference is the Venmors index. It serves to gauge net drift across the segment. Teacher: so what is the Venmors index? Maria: -3.1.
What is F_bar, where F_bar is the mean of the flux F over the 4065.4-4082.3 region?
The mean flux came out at 29.0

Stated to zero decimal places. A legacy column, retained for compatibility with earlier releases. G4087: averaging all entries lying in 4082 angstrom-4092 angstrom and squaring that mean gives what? 873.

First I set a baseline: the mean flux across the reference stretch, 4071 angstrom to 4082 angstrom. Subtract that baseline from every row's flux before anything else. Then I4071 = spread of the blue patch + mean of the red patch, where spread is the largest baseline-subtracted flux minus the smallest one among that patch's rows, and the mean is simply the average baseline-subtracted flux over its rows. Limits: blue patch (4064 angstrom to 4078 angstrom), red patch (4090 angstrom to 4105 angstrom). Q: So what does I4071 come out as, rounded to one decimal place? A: 2.6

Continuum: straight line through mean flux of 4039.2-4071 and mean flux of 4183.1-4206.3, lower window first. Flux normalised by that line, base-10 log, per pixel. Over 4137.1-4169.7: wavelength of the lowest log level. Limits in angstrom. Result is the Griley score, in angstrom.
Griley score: 4155.28 angstrom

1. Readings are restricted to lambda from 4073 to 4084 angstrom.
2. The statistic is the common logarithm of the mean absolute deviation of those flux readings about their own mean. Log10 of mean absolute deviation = -0.58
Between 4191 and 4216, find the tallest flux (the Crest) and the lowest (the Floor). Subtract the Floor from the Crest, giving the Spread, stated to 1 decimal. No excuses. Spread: 1.9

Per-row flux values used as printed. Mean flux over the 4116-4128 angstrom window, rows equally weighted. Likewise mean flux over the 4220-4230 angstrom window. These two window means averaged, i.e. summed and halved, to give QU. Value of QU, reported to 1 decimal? 28.2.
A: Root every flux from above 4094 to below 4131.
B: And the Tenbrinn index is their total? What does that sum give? 109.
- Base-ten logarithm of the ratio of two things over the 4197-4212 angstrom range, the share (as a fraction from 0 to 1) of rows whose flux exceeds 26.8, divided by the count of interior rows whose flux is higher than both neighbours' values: -1.38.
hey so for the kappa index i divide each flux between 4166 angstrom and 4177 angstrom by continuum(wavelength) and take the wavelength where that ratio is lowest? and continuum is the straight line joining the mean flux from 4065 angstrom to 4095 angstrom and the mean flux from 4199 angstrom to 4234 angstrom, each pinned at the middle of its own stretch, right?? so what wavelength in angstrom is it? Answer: 4166.78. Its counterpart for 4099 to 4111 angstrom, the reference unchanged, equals 4100.16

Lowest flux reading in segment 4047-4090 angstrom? 27.67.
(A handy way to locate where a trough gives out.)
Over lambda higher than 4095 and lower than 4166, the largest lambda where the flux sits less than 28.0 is 4164.86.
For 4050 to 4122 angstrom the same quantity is 4051.36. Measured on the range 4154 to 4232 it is 4230.58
